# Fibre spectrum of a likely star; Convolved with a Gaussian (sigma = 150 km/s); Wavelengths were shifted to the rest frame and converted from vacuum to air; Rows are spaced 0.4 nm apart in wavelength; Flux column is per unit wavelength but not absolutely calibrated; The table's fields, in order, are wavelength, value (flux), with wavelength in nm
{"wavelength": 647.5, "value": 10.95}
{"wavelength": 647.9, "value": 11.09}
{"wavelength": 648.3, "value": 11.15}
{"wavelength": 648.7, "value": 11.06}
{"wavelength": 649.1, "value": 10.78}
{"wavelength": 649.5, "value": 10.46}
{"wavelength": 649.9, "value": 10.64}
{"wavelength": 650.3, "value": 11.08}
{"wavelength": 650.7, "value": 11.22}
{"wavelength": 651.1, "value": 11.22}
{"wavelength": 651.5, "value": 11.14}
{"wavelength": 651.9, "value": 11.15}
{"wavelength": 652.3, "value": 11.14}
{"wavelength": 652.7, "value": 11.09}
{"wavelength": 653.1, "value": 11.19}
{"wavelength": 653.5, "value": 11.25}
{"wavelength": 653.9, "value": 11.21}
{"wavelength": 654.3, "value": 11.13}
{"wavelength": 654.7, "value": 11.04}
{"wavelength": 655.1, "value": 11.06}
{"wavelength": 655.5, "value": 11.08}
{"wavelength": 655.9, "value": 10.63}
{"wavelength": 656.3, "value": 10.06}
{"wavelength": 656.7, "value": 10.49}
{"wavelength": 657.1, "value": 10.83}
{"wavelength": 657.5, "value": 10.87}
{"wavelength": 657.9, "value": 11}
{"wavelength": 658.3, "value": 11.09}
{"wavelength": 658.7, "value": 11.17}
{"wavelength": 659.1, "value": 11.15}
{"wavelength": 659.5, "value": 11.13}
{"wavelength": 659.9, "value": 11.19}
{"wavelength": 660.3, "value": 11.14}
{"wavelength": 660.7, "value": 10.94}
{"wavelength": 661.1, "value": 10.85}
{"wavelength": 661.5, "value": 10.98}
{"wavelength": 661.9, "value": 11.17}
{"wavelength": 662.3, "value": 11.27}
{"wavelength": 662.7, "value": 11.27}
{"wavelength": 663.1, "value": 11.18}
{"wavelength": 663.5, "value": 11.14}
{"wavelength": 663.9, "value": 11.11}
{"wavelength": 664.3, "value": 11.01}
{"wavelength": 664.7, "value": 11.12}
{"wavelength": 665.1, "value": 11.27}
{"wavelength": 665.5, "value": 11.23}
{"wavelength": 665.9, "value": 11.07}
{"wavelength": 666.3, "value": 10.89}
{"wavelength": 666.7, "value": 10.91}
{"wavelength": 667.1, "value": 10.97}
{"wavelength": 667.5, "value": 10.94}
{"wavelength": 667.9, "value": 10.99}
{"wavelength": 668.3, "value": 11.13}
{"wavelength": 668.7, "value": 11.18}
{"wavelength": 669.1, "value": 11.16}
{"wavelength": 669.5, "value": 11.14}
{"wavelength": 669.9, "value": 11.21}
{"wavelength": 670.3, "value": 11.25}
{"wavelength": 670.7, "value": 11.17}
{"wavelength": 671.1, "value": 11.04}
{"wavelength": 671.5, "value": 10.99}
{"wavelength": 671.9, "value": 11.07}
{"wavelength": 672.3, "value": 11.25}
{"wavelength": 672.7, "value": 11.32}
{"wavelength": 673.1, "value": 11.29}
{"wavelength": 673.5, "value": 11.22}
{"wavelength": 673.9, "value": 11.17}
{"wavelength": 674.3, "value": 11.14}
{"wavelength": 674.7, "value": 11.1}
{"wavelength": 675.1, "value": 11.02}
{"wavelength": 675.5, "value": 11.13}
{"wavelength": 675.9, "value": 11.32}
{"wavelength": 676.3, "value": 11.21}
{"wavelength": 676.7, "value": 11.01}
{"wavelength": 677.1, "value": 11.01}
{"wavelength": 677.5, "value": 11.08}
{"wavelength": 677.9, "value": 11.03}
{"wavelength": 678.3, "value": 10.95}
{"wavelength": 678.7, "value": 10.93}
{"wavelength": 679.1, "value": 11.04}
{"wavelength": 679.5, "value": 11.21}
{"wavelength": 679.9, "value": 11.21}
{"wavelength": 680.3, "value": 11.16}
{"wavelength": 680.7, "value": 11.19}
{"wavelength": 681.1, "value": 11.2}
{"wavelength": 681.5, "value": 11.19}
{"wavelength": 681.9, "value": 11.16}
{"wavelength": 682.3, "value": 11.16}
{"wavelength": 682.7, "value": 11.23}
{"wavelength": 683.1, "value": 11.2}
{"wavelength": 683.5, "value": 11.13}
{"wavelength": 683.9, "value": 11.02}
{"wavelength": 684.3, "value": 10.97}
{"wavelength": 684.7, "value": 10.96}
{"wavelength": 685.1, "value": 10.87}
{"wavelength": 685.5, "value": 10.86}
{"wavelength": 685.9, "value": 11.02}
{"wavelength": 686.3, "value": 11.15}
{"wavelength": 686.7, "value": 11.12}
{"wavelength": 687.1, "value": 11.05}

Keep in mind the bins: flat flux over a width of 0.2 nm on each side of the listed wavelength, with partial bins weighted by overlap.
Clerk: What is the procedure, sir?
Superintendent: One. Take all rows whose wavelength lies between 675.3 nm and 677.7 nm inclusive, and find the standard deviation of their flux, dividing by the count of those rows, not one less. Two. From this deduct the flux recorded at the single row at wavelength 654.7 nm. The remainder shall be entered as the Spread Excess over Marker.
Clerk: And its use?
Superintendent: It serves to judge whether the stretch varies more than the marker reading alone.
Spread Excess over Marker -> -10.9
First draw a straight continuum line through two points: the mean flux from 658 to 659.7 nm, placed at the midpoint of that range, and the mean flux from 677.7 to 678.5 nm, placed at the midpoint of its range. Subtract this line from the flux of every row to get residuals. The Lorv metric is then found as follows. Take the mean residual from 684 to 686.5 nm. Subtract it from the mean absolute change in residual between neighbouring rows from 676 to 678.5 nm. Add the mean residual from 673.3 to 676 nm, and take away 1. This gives -0.82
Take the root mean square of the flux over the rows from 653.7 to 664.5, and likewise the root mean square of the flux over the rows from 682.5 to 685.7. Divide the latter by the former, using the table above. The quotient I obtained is 1.002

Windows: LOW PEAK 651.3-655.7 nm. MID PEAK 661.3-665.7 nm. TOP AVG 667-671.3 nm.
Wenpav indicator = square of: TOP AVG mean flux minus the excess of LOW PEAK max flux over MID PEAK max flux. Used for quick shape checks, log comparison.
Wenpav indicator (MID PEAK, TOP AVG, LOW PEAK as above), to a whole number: 124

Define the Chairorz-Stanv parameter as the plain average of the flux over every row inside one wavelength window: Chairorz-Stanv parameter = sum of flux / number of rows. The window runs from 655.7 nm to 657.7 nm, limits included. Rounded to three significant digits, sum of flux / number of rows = 10.6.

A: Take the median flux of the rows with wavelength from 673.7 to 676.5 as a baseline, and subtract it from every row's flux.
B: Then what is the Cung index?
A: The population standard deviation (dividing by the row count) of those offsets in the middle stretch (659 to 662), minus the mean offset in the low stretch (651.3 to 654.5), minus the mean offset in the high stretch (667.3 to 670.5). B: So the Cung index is 0.11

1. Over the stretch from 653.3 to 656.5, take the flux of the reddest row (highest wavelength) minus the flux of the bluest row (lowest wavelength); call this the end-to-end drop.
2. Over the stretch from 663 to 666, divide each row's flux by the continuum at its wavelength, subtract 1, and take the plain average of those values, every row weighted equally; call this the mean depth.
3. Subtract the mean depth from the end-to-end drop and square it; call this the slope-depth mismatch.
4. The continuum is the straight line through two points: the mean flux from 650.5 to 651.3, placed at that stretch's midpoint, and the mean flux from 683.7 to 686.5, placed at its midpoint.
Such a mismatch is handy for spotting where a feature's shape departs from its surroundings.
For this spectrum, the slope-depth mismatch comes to 1.42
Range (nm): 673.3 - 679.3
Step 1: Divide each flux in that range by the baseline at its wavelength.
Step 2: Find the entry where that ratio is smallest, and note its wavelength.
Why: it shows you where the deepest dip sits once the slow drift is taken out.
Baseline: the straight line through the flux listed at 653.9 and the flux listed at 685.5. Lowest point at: 678.7 nm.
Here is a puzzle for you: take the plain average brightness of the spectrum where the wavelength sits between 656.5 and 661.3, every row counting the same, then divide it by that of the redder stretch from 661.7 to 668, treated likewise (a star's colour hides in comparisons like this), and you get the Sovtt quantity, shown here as 0.99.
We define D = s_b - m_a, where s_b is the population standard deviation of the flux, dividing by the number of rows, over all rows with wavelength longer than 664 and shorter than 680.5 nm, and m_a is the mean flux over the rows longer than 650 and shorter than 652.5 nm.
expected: -11.0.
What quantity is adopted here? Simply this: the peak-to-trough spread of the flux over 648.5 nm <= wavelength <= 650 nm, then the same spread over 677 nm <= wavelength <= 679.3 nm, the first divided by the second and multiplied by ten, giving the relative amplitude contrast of 40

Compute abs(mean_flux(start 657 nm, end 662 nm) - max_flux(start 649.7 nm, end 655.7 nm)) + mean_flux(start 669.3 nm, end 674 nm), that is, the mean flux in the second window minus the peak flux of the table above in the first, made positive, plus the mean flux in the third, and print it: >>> 11.4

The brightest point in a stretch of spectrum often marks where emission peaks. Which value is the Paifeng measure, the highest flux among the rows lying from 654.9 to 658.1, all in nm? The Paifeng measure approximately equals 11.08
